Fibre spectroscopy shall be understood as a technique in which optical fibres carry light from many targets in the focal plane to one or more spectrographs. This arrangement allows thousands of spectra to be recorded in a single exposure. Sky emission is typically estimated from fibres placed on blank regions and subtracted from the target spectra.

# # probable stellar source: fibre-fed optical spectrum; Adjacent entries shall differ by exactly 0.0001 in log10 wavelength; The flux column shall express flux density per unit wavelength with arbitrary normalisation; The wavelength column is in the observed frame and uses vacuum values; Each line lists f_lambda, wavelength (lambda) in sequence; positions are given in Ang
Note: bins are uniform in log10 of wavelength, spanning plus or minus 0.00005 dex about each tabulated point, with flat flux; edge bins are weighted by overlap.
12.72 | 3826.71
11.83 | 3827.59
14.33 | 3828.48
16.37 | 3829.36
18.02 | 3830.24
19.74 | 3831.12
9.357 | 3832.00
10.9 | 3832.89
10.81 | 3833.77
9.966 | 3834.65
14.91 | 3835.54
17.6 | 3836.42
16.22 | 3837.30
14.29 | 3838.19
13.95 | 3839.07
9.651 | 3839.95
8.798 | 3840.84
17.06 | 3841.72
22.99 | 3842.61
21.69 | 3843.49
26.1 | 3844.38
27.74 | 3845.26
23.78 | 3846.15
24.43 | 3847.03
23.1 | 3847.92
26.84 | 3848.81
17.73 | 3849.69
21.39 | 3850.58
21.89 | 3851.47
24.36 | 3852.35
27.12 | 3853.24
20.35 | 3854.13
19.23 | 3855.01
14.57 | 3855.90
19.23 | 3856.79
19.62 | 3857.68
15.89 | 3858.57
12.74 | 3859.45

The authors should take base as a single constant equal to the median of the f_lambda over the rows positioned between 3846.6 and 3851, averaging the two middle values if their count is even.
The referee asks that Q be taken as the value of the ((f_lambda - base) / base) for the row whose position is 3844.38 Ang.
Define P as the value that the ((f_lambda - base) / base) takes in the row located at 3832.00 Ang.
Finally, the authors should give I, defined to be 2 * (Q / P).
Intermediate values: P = -0.59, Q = 0.1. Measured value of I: -0.4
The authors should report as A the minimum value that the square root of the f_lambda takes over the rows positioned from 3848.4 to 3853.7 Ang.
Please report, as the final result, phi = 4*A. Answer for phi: 17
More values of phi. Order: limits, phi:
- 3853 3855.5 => 18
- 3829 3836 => 12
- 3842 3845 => 19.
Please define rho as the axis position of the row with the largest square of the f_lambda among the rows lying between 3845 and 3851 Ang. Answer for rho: 3845.26 Ang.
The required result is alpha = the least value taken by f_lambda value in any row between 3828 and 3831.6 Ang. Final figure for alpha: 14.33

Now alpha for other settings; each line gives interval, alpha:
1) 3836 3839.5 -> 13.95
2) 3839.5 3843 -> 8.798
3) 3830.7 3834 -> 9.357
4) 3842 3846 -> 21.69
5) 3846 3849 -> 23.1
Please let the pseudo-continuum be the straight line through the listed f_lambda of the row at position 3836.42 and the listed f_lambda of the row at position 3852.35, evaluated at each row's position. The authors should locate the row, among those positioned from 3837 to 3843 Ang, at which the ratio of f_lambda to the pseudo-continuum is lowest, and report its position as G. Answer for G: 3840.84 Ang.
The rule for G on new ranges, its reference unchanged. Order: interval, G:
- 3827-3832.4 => 3832.00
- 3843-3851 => 3849.69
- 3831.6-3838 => 3834.65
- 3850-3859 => 3855.90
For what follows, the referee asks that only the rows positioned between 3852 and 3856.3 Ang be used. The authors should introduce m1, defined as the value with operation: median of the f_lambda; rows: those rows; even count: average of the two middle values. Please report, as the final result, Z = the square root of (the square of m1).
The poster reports 20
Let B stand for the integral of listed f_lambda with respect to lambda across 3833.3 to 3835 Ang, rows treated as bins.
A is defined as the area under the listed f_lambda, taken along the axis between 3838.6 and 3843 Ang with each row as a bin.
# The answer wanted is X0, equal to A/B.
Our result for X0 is 3.6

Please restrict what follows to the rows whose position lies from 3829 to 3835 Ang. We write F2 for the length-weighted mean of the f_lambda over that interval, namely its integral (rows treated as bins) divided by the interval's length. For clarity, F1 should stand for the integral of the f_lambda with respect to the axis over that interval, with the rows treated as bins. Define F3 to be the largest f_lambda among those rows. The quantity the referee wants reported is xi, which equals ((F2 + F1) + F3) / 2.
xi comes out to 58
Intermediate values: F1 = 82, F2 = 13.6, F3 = 19.74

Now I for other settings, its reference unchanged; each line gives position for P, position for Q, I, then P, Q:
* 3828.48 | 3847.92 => 0.0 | -0.38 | 0.0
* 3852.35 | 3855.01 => -6.1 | 0.05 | -0.2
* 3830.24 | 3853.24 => -1.6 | -0.22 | 0.2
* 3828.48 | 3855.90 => 1.9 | -0.38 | -0.4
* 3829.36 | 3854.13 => 0.8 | -0.29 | -0.1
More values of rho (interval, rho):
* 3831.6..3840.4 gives 3836.42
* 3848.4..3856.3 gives 3853.24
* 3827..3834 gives 3831.12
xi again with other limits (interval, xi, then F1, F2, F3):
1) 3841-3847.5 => 99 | 148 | 22.8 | 27.74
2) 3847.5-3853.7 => 97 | 144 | 23.2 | 27.12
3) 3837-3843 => 63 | 88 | 14.6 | 22.99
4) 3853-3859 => 81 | 115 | 19.2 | 27.12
